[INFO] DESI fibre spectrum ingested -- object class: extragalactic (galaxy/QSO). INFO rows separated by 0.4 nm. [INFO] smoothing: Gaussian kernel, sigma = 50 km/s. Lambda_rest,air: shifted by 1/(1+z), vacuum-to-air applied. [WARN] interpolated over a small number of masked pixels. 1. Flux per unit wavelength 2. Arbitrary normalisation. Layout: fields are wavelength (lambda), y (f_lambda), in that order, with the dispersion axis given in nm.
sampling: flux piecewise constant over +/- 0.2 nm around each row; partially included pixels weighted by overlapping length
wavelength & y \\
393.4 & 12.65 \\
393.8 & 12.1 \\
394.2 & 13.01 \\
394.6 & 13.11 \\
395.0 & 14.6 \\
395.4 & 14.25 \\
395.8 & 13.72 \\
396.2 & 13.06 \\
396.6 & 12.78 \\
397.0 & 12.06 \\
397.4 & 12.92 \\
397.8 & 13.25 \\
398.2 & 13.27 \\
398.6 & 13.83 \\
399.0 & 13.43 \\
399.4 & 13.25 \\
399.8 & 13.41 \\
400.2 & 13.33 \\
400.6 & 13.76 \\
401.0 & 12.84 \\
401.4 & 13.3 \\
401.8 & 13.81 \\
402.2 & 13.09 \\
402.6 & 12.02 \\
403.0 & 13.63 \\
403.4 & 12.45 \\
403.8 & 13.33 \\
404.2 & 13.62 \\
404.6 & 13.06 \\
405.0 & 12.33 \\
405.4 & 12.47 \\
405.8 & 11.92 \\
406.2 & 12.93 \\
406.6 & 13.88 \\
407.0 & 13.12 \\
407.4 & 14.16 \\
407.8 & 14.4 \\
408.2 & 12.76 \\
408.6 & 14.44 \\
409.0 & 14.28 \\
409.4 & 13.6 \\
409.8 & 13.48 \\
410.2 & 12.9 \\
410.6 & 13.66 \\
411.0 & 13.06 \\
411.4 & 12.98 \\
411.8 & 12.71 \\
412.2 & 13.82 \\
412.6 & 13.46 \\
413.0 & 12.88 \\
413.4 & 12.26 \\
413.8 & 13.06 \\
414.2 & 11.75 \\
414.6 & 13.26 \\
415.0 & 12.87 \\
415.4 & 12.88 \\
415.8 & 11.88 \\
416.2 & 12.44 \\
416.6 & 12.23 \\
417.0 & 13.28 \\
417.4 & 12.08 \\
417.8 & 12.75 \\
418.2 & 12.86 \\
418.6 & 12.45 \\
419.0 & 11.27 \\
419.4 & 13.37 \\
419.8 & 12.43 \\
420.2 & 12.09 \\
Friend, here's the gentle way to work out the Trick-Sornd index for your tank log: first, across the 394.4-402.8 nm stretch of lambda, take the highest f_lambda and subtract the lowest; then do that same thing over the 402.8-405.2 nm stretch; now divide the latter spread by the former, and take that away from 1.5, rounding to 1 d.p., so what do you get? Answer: 1.0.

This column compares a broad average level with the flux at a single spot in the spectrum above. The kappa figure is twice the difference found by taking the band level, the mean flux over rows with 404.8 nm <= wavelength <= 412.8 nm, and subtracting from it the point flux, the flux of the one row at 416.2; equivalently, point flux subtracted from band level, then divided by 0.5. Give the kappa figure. 1.8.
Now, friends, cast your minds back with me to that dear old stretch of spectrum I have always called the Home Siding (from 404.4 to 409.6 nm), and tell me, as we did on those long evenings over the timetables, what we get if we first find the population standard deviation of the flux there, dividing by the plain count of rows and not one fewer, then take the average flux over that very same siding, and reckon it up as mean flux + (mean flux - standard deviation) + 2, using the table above 27.85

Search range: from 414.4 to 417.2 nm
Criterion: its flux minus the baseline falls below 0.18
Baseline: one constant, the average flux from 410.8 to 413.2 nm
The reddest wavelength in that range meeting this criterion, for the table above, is 417.0 nm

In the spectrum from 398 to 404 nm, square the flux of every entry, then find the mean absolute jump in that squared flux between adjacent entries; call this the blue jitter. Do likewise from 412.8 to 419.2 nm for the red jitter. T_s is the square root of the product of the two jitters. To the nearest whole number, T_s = 18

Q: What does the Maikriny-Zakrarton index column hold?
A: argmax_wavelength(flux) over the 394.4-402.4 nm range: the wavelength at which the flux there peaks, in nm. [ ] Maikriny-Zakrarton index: 395.0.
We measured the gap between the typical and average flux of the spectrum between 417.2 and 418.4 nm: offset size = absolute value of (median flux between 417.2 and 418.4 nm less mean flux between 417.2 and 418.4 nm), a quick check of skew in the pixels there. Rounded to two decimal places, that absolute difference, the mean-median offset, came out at 0.19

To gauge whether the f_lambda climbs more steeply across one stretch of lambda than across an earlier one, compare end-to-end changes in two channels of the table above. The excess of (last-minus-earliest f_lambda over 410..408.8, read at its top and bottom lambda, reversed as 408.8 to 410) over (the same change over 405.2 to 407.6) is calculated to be -2.5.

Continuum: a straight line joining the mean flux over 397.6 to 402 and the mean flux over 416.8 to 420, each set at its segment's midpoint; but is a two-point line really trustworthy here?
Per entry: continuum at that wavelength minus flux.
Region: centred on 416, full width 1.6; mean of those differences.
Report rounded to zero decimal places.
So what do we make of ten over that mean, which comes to 32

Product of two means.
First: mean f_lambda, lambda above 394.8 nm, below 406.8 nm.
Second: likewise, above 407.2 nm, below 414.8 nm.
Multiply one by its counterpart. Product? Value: 176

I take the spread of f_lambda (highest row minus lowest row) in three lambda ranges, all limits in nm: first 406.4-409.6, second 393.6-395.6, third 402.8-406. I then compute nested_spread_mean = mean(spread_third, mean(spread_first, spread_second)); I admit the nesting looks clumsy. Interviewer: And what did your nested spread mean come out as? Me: 1.9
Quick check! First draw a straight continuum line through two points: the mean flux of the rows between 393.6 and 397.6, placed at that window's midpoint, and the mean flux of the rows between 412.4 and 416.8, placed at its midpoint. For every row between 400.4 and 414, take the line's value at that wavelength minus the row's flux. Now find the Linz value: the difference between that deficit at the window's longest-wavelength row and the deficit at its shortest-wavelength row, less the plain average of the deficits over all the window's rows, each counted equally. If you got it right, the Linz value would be 0.71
